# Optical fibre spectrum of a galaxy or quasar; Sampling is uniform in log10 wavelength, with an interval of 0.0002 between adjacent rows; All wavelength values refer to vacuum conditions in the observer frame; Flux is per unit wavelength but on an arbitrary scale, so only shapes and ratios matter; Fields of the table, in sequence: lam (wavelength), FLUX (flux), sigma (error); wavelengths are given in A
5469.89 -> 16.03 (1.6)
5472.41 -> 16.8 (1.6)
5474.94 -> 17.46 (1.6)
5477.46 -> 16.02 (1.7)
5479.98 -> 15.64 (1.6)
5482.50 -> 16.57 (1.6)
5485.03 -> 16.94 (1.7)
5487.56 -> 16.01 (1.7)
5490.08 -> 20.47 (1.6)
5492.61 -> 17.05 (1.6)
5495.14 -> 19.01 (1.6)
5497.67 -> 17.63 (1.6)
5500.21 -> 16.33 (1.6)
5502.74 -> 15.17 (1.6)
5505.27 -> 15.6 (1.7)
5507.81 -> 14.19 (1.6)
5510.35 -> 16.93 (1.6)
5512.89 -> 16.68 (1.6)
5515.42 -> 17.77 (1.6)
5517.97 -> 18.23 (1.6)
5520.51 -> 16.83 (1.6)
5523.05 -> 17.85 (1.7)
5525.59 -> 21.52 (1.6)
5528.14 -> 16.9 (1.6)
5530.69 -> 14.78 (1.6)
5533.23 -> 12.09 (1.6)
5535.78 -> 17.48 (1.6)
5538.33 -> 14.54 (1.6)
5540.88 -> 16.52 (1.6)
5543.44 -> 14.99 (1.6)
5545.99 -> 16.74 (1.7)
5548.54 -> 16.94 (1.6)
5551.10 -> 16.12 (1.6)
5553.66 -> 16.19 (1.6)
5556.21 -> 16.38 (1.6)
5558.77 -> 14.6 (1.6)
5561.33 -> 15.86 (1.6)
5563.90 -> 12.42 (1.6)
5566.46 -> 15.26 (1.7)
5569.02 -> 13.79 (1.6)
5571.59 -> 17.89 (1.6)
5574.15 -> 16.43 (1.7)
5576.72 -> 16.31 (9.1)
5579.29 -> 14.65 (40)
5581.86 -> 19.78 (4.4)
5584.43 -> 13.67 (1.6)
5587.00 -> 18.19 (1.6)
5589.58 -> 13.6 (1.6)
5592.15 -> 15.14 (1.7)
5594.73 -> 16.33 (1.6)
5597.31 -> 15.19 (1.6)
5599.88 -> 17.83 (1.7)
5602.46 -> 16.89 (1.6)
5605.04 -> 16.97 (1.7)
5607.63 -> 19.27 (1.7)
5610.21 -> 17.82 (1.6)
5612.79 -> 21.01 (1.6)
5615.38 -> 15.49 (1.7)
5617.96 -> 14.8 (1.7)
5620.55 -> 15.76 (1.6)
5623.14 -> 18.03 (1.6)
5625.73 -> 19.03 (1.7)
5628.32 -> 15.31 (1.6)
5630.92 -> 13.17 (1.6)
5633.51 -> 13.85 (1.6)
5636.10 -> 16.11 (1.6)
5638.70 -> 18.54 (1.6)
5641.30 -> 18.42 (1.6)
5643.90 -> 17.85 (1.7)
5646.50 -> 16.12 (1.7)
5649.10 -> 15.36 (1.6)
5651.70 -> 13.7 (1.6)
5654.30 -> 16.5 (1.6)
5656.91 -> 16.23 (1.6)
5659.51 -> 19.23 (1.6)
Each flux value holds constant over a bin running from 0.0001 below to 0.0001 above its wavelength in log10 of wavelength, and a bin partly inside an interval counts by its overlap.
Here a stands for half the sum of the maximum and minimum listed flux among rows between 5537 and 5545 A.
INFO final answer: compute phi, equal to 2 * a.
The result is 31.1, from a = 15.5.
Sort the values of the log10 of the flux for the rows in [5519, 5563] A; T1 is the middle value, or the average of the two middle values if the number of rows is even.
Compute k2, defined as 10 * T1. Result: 12.1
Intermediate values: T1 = 1.21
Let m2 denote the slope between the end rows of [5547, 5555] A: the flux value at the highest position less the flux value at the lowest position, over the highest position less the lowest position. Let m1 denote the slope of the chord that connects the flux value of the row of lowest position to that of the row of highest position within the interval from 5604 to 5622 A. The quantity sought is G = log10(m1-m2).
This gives -1.16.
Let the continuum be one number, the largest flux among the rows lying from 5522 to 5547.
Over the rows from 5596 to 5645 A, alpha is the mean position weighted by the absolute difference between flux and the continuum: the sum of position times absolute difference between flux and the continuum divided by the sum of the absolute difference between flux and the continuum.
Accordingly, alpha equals 5621.1 A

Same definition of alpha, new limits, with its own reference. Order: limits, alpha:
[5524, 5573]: 5550.0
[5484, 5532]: 5507.8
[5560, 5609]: 5582.4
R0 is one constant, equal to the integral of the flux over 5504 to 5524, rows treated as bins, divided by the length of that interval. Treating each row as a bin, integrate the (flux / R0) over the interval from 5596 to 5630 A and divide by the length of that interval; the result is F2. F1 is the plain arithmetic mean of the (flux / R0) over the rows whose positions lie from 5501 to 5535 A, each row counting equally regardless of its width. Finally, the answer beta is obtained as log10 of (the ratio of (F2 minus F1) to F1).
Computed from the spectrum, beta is -1.41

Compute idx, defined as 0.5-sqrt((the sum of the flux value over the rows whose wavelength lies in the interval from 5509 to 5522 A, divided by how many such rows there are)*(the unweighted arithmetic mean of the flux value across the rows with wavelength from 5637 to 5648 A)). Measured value -17.0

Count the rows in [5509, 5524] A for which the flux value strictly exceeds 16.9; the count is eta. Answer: 4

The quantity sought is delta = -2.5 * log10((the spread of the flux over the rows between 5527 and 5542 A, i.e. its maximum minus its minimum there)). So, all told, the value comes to -1.83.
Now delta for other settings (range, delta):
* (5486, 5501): -1.62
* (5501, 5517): -1.38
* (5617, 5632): -1.92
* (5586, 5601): -1.65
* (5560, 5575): -1.84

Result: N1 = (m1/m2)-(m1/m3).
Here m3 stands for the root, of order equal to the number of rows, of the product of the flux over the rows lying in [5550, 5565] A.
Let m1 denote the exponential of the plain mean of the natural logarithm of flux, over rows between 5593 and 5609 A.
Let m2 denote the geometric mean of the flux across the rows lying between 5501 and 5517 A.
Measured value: -0.06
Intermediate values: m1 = 17.0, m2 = 16.0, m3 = 15.2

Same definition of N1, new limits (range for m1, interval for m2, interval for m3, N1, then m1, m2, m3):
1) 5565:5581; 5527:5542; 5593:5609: 0.11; 15.7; 15.3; 17.0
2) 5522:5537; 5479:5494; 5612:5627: 0.01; 16.5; 17.0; 17.2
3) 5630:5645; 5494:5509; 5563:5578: -0.07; 16.2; 16.2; 15.2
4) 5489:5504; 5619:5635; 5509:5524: 0.11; 17.5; 15.7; 17.4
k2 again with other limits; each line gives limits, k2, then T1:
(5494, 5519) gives 12.3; 1.23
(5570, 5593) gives 12.1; 1.21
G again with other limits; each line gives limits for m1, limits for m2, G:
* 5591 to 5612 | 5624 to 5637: -0.37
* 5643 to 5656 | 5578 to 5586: -1.22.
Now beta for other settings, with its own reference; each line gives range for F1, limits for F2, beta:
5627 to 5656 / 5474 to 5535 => -1.24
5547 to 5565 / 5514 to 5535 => -1.01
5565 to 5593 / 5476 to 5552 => -1.31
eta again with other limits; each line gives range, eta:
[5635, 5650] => 3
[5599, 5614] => 5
